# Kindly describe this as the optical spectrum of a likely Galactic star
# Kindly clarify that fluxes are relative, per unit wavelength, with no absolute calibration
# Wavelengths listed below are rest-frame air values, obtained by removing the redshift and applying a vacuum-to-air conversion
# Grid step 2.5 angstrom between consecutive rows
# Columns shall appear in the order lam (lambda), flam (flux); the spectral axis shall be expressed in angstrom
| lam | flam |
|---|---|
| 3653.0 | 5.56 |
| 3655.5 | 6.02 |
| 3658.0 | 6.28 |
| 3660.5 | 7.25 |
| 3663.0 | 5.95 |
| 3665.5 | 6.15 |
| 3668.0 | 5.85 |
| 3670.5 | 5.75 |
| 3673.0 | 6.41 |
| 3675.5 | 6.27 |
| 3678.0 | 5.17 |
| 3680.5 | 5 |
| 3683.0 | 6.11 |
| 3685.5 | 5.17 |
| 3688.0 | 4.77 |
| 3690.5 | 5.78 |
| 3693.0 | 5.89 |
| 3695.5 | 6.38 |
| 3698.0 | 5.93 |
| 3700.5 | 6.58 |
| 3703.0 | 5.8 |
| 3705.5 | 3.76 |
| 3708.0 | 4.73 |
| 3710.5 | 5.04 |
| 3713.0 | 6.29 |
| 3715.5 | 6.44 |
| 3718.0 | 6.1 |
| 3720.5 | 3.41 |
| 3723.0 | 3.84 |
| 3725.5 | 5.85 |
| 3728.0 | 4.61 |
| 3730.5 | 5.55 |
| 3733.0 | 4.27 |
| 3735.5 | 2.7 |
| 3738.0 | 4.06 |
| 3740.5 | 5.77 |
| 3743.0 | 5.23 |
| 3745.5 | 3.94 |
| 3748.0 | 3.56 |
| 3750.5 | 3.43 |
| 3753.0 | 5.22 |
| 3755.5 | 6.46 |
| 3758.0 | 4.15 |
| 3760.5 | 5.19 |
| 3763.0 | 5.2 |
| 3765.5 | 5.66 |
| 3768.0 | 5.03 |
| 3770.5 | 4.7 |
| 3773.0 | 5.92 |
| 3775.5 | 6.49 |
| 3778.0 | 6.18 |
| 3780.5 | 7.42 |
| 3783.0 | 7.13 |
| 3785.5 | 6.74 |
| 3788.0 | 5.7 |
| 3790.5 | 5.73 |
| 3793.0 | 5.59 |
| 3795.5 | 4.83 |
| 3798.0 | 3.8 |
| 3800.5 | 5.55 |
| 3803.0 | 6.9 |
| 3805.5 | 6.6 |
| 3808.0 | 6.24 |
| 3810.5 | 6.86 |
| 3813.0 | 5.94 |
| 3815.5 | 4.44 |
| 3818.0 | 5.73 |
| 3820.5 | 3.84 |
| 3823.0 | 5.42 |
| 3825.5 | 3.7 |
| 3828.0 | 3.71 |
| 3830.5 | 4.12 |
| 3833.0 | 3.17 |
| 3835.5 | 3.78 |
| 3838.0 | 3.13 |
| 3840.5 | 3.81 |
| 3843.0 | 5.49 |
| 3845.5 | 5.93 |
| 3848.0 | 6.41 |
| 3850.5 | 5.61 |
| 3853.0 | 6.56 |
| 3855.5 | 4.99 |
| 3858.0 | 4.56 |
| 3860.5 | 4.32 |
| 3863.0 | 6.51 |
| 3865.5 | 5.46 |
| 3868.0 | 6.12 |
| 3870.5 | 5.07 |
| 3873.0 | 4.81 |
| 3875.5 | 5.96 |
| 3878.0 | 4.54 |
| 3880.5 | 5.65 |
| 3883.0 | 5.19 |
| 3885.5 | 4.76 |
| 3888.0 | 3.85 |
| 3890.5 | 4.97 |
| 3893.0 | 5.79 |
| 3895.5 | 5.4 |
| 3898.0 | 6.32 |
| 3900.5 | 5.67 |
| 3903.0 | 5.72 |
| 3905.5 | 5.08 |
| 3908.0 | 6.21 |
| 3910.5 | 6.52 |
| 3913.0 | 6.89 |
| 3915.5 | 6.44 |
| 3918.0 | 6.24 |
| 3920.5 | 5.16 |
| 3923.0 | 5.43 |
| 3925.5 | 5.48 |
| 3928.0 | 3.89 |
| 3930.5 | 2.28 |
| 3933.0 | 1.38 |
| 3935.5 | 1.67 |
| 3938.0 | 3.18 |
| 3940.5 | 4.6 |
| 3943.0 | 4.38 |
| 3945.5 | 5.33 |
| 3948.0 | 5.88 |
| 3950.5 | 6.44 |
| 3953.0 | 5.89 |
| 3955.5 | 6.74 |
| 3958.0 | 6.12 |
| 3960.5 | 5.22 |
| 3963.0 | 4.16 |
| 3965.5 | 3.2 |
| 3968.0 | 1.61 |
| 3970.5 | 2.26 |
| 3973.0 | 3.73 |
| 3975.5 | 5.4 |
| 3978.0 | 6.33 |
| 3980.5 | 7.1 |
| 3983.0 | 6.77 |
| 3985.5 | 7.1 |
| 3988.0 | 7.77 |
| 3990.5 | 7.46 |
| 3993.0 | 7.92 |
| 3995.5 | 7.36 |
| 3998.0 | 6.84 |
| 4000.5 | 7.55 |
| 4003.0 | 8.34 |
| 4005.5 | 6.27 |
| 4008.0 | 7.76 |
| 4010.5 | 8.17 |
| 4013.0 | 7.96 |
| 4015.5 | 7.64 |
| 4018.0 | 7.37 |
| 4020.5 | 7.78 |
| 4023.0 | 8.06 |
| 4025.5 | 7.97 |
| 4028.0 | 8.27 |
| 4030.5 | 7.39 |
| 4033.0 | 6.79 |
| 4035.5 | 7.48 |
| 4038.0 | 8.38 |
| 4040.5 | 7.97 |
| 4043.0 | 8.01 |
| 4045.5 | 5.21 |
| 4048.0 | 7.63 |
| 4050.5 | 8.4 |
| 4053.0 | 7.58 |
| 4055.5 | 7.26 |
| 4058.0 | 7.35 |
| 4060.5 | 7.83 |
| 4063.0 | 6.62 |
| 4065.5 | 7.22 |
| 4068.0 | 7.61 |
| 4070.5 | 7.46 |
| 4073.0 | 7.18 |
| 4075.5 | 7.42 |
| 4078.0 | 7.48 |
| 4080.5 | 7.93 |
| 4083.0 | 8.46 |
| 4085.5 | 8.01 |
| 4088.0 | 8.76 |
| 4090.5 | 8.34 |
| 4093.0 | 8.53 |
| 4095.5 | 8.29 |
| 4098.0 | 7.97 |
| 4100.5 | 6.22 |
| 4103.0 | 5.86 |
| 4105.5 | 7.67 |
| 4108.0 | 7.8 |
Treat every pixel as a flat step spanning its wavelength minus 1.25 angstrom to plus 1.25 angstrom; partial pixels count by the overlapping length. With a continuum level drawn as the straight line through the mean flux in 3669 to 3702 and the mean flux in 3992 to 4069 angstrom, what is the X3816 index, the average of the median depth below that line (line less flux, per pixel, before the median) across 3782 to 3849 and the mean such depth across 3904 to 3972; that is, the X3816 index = 1.6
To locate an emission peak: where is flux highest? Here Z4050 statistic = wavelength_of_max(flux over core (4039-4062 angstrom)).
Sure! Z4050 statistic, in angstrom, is 4050.5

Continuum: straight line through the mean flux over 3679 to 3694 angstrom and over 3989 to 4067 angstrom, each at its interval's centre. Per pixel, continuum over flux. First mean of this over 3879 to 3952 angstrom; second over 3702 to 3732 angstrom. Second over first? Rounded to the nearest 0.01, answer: 0.72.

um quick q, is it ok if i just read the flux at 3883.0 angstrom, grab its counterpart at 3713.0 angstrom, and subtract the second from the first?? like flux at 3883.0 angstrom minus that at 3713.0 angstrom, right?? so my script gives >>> -1.1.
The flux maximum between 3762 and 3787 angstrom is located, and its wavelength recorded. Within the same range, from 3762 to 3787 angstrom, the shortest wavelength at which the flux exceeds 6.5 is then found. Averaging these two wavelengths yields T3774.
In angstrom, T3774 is 3780.5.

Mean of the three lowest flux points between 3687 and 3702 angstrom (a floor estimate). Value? 5.5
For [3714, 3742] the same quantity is 3.3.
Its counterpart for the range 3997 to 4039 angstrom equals 6.6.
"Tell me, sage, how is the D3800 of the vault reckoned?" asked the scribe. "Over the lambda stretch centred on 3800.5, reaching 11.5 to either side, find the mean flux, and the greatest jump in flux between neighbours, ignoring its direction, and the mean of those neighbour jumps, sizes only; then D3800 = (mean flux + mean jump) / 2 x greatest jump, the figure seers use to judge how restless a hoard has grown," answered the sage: 5.8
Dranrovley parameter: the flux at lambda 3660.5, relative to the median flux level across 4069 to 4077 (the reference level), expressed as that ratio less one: 0.0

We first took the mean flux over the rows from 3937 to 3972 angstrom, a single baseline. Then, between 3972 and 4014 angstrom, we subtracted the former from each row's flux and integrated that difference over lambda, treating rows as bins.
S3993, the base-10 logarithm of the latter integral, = 2.0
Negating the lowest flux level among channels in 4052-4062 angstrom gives -7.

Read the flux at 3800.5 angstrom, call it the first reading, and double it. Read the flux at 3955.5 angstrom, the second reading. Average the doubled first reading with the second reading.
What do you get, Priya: 8.9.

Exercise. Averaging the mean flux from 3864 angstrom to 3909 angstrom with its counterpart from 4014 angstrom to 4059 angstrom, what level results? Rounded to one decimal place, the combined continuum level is 6.5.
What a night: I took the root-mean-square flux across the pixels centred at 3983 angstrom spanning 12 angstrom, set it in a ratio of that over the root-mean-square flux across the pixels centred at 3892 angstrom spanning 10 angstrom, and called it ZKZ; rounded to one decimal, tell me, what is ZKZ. 1.4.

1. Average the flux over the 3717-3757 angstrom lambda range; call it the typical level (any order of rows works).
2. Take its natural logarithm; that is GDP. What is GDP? 1.53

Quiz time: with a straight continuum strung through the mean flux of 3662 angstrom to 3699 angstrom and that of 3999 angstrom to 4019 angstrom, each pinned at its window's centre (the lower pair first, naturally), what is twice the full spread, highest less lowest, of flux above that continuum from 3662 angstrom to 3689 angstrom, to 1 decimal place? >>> 3.4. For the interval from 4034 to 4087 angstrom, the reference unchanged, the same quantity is 6.4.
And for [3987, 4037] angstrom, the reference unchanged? 4.2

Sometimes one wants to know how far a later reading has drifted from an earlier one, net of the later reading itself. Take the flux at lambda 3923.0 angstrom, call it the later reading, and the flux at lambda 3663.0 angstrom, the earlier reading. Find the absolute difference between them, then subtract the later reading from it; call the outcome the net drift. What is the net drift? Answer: -4.9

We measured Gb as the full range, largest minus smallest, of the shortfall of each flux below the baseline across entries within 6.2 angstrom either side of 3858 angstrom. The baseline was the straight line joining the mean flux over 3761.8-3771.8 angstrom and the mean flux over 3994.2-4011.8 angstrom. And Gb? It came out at 2.3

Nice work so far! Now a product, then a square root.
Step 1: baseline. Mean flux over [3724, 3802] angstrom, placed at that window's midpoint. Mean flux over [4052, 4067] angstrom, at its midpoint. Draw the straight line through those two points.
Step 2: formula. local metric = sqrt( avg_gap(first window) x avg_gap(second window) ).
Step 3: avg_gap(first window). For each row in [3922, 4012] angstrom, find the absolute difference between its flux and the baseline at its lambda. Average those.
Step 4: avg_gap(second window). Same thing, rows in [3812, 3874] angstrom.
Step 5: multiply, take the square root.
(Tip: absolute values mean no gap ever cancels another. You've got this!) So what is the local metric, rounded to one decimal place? 1.3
